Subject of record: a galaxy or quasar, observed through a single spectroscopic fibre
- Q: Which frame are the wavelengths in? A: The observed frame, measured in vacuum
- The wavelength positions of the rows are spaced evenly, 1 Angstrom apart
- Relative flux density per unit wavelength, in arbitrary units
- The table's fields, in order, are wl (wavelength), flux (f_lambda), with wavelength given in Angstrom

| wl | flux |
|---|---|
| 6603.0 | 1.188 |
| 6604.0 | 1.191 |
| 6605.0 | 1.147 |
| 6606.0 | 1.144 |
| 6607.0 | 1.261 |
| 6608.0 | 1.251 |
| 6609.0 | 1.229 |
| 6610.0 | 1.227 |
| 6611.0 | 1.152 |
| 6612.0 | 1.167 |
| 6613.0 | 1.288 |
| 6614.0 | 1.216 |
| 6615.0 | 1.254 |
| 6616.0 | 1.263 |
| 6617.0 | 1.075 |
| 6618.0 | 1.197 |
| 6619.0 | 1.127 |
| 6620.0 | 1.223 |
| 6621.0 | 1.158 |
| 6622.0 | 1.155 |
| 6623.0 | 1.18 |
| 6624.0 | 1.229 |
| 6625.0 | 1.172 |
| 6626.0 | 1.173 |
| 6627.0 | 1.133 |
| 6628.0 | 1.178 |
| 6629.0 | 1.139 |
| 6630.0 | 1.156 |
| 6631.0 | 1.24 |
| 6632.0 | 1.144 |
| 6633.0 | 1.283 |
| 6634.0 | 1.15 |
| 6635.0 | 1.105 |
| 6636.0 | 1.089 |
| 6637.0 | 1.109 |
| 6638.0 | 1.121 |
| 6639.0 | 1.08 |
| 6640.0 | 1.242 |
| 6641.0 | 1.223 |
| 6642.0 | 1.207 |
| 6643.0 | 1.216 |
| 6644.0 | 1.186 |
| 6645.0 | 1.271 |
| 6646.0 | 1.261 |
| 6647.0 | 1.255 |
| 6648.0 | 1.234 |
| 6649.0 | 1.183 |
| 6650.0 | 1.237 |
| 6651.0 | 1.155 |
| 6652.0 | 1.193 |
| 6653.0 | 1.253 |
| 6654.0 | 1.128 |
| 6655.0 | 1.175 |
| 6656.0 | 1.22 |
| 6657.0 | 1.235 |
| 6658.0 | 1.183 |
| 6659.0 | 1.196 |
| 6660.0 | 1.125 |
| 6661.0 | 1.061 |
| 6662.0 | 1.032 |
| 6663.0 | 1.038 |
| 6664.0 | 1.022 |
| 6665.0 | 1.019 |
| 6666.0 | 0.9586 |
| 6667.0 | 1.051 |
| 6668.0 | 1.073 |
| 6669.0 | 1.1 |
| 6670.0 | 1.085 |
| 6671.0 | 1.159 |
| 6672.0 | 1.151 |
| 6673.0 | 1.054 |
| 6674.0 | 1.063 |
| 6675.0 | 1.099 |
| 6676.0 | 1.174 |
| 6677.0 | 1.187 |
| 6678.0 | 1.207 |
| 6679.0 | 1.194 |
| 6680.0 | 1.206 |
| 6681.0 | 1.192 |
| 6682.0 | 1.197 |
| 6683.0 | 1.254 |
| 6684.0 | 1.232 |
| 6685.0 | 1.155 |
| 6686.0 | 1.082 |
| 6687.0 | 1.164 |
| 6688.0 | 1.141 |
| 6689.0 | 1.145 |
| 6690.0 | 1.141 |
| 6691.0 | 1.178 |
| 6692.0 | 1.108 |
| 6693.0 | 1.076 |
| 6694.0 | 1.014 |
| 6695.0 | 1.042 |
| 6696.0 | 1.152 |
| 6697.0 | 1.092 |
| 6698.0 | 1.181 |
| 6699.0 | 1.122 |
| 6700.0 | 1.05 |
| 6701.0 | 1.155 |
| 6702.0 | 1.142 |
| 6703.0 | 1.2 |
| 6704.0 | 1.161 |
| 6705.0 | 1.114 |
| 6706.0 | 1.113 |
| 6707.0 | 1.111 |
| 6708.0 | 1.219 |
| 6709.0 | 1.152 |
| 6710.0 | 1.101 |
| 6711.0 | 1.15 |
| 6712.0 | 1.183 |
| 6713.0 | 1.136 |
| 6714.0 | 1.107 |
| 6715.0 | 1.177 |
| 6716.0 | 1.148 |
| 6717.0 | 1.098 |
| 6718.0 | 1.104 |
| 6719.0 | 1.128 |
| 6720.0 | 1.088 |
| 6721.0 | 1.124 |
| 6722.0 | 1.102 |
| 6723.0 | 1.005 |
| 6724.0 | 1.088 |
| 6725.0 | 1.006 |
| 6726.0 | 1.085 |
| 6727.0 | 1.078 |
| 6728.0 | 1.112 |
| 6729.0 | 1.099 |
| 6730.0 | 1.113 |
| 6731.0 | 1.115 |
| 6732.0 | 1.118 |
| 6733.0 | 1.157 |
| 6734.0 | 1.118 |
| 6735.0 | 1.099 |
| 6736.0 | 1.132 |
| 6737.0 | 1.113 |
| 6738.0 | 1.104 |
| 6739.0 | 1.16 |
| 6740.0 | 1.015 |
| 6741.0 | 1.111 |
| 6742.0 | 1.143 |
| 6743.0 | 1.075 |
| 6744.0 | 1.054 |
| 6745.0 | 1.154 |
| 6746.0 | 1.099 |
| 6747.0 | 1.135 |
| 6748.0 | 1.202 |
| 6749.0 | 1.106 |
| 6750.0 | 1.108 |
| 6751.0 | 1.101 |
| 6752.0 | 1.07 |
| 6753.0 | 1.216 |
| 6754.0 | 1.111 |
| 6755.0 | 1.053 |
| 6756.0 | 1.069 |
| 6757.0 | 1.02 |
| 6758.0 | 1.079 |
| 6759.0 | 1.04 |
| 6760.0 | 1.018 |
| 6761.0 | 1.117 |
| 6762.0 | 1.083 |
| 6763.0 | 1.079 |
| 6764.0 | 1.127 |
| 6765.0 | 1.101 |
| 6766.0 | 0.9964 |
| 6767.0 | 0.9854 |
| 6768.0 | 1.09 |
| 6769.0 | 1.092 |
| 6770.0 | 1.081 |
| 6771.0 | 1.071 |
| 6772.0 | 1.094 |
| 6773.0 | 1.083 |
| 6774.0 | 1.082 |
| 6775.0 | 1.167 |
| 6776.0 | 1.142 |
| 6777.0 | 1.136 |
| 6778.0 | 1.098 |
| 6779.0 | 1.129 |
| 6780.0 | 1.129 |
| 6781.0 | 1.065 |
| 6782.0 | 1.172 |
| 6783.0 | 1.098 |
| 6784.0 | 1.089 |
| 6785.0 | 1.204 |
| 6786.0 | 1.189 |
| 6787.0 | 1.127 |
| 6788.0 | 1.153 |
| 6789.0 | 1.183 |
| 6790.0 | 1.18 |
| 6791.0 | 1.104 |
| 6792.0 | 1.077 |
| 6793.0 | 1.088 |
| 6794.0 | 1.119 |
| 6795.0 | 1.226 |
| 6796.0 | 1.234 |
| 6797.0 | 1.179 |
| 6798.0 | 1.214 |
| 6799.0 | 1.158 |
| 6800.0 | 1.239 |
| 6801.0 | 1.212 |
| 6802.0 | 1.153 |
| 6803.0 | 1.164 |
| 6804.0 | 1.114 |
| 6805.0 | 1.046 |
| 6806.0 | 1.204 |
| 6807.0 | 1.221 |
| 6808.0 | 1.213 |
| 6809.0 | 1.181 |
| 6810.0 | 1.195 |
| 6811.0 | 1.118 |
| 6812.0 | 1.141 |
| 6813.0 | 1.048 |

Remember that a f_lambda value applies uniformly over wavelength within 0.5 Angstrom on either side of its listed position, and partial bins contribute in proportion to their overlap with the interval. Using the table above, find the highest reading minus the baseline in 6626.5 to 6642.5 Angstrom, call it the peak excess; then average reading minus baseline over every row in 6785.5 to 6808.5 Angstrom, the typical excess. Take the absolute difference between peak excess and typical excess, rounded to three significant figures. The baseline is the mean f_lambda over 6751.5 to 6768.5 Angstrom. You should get 0.118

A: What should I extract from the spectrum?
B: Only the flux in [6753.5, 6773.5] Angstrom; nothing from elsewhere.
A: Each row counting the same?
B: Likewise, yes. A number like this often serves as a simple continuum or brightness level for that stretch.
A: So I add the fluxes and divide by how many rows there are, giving 1.07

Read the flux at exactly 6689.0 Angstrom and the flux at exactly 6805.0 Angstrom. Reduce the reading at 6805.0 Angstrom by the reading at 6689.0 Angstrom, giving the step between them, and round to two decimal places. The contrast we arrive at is -0.10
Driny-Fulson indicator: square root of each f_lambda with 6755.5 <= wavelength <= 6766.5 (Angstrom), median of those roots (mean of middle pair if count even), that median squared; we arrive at 1.08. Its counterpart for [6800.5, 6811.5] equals 1.18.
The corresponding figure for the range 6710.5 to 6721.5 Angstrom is 1.13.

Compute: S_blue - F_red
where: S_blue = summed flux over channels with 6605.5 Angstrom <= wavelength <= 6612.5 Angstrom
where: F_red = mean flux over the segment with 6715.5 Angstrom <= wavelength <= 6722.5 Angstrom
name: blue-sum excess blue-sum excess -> 7.32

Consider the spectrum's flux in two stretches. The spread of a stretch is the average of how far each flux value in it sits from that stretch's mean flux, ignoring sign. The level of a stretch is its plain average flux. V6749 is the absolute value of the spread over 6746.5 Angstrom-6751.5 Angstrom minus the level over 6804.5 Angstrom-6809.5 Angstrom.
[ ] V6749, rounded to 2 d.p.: 1.14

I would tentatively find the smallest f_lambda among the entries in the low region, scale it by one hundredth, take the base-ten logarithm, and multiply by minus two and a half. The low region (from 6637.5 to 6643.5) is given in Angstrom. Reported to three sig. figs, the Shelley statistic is 4.92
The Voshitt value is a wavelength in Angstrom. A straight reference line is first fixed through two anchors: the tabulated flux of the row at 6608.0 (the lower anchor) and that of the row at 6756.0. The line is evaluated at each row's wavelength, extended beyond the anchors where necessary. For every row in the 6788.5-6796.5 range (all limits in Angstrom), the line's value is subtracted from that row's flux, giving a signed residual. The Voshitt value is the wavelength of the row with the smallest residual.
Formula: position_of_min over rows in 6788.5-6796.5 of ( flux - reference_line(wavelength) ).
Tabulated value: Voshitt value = 6792.0 Angstrom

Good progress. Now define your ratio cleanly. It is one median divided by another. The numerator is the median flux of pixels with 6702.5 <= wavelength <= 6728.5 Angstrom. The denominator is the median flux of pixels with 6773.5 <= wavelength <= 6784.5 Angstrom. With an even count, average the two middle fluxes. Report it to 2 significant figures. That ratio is 0.99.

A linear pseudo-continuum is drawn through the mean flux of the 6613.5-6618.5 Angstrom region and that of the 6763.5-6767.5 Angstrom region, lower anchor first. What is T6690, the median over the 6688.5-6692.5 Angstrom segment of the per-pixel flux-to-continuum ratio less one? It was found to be 0.01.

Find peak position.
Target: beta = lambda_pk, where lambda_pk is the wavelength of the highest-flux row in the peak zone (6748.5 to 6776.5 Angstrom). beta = 6753.0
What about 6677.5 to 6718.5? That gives 6683.0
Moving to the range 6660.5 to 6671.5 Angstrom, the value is 6671.0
